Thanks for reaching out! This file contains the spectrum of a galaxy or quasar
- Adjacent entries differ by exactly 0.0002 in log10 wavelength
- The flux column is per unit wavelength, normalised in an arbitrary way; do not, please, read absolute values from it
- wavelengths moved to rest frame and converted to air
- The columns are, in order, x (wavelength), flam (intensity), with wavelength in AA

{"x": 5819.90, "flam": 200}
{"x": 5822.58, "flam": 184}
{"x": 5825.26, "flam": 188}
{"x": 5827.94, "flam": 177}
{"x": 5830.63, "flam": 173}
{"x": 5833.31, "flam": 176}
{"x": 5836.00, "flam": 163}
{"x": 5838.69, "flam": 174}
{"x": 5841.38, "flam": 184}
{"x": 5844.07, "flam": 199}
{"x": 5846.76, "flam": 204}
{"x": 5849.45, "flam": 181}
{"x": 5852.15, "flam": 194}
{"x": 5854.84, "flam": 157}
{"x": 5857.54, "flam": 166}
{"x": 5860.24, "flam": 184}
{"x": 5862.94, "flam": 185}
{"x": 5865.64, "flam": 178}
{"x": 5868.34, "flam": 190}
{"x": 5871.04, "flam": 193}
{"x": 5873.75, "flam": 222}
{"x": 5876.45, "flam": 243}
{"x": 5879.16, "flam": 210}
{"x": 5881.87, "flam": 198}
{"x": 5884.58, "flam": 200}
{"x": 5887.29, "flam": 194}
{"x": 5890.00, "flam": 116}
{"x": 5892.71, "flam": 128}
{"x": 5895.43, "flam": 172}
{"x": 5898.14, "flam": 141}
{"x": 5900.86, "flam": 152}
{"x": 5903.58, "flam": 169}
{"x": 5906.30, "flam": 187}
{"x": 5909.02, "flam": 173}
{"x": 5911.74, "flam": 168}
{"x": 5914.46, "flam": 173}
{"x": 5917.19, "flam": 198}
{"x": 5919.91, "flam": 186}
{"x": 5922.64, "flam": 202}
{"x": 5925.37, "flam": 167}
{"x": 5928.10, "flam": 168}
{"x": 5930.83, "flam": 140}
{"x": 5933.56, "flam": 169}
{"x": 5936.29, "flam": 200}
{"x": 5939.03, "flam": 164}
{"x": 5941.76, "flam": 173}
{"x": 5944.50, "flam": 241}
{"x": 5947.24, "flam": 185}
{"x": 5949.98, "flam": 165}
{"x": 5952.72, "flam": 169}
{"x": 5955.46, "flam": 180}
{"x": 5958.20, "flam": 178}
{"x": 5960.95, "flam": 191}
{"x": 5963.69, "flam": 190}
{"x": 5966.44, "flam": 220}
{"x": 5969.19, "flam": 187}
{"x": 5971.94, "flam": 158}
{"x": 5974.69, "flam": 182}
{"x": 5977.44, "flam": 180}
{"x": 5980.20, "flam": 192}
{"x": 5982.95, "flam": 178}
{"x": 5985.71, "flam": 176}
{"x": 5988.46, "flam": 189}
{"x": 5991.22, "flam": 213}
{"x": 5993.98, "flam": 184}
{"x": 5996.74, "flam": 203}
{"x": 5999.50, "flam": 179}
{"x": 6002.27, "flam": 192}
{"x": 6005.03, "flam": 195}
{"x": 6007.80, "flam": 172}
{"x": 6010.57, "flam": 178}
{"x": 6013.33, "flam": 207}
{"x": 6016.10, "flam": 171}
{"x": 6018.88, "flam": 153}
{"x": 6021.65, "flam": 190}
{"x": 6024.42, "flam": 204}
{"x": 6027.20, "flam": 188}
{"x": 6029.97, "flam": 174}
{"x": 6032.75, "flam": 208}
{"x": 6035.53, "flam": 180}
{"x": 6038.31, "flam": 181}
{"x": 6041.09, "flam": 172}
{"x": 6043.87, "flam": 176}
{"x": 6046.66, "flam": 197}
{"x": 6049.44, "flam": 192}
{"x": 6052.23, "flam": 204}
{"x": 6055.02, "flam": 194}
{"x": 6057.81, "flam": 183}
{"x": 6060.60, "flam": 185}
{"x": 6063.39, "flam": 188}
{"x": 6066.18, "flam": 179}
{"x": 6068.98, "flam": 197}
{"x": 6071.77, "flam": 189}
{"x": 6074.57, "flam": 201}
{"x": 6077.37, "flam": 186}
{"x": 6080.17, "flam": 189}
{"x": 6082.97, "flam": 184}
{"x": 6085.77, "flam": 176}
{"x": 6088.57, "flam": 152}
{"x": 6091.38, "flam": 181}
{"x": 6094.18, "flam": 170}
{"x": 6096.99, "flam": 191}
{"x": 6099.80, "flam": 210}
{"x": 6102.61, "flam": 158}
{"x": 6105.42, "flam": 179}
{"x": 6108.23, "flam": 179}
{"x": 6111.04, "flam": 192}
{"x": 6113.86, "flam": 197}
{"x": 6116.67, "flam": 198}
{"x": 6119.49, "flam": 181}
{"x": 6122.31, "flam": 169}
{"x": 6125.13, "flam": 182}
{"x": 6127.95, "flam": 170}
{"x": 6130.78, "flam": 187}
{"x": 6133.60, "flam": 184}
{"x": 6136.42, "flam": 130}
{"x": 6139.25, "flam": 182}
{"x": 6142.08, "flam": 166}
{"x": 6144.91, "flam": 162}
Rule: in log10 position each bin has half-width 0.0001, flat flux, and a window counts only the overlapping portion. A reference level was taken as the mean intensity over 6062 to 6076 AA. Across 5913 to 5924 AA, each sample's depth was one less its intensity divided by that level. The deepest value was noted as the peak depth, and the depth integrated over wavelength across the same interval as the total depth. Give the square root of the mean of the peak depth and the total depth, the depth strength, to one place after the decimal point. 0.3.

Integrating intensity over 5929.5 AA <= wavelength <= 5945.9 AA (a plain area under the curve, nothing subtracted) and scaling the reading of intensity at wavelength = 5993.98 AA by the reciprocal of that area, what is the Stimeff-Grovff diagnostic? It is 0.0619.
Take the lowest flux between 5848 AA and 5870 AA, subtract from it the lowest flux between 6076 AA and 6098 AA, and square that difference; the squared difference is 25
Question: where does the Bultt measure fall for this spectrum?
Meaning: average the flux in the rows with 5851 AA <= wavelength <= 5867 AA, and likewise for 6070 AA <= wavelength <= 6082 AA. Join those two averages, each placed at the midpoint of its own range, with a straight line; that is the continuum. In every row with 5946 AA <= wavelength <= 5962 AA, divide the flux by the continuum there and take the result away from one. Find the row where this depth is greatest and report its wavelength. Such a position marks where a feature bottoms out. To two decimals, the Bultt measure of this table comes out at 5949.98 AA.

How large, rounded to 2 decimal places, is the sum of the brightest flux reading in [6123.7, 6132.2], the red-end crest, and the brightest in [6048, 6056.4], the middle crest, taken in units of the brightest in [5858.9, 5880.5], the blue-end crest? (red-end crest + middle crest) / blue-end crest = 1.61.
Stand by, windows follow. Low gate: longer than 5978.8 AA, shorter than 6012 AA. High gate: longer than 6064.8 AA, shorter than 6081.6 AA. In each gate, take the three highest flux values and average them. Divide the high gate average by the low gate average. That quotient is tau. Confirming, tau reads 0.96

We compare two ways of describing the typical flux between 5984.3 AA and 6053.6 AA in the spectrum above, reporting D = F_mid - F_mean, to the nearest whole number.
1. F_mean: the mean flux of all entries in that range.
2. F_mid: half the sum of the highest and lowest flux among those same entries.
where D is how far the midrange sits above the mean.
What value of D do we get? -4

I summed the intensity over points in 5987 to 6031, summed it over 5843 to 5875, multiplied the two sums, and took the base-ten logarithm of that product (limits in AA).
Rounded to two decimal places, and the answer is 6.83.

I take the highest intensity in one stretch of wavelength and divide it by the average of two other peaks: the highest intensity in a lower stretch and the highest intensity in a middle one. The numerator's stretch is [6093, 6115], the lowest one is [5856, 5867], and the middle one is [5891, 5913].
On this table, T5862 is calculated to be 1.13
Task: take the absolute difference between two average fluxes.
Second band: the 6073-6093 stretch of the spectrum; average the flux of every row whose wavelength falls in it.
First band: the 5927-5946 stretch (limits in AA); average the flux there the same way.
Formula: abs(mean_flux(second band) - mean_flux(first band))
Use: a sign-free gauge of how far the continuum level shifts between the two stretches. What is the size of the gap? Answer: 2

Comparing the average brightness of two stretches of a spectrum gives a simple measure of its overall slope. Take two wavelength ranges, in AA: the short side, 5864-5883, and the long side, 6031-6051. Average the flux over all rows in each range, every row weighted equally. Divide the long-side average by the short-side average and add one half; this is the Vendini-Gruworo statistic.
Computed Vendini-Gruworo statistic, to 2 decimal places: 1.41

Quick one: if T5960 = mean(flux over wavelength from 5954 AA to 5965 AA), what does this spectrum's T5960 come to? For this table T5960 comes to 185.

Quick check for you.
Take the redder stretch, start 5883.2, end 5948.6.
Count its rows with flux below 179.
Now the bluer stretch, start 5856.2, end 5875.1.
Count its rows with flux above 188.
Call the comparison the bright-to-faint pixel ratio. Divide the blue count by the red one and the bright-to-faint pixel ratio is 0.2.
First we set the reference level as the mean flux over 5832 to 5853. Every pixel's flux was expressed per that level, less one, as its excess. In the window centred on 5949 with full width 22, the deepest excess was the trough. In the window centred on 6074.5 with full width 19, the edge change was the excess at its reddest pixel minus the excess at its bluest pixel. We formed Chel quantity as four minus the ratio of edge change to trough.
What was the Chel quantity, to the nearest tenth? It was 4.2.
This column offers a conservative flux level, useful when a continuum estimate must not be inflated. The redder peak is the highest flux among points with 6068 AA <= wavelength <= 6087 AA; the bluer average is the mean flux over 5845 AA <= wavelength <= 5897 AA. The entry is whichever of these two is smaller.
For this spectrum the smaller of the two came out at 185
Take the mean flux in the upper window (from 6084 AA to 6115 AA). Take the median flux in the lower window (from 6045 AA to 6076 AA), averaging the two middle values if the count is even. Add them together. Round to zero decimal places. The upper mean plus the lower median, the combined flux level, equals 372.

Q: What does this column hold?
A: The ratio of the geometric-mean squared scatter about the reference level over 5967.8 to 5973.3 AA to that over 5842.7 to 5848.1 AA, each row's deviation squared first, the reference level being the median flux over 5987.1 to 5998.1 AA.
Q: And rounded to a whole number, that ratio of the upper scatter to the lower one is 14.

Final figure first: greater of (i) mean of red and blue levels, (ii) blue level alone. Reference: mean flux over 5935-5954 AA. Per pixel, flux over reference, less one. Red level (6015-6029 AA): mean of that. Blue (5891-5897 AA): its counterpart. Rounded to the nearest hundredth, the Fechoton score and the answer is -0.11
